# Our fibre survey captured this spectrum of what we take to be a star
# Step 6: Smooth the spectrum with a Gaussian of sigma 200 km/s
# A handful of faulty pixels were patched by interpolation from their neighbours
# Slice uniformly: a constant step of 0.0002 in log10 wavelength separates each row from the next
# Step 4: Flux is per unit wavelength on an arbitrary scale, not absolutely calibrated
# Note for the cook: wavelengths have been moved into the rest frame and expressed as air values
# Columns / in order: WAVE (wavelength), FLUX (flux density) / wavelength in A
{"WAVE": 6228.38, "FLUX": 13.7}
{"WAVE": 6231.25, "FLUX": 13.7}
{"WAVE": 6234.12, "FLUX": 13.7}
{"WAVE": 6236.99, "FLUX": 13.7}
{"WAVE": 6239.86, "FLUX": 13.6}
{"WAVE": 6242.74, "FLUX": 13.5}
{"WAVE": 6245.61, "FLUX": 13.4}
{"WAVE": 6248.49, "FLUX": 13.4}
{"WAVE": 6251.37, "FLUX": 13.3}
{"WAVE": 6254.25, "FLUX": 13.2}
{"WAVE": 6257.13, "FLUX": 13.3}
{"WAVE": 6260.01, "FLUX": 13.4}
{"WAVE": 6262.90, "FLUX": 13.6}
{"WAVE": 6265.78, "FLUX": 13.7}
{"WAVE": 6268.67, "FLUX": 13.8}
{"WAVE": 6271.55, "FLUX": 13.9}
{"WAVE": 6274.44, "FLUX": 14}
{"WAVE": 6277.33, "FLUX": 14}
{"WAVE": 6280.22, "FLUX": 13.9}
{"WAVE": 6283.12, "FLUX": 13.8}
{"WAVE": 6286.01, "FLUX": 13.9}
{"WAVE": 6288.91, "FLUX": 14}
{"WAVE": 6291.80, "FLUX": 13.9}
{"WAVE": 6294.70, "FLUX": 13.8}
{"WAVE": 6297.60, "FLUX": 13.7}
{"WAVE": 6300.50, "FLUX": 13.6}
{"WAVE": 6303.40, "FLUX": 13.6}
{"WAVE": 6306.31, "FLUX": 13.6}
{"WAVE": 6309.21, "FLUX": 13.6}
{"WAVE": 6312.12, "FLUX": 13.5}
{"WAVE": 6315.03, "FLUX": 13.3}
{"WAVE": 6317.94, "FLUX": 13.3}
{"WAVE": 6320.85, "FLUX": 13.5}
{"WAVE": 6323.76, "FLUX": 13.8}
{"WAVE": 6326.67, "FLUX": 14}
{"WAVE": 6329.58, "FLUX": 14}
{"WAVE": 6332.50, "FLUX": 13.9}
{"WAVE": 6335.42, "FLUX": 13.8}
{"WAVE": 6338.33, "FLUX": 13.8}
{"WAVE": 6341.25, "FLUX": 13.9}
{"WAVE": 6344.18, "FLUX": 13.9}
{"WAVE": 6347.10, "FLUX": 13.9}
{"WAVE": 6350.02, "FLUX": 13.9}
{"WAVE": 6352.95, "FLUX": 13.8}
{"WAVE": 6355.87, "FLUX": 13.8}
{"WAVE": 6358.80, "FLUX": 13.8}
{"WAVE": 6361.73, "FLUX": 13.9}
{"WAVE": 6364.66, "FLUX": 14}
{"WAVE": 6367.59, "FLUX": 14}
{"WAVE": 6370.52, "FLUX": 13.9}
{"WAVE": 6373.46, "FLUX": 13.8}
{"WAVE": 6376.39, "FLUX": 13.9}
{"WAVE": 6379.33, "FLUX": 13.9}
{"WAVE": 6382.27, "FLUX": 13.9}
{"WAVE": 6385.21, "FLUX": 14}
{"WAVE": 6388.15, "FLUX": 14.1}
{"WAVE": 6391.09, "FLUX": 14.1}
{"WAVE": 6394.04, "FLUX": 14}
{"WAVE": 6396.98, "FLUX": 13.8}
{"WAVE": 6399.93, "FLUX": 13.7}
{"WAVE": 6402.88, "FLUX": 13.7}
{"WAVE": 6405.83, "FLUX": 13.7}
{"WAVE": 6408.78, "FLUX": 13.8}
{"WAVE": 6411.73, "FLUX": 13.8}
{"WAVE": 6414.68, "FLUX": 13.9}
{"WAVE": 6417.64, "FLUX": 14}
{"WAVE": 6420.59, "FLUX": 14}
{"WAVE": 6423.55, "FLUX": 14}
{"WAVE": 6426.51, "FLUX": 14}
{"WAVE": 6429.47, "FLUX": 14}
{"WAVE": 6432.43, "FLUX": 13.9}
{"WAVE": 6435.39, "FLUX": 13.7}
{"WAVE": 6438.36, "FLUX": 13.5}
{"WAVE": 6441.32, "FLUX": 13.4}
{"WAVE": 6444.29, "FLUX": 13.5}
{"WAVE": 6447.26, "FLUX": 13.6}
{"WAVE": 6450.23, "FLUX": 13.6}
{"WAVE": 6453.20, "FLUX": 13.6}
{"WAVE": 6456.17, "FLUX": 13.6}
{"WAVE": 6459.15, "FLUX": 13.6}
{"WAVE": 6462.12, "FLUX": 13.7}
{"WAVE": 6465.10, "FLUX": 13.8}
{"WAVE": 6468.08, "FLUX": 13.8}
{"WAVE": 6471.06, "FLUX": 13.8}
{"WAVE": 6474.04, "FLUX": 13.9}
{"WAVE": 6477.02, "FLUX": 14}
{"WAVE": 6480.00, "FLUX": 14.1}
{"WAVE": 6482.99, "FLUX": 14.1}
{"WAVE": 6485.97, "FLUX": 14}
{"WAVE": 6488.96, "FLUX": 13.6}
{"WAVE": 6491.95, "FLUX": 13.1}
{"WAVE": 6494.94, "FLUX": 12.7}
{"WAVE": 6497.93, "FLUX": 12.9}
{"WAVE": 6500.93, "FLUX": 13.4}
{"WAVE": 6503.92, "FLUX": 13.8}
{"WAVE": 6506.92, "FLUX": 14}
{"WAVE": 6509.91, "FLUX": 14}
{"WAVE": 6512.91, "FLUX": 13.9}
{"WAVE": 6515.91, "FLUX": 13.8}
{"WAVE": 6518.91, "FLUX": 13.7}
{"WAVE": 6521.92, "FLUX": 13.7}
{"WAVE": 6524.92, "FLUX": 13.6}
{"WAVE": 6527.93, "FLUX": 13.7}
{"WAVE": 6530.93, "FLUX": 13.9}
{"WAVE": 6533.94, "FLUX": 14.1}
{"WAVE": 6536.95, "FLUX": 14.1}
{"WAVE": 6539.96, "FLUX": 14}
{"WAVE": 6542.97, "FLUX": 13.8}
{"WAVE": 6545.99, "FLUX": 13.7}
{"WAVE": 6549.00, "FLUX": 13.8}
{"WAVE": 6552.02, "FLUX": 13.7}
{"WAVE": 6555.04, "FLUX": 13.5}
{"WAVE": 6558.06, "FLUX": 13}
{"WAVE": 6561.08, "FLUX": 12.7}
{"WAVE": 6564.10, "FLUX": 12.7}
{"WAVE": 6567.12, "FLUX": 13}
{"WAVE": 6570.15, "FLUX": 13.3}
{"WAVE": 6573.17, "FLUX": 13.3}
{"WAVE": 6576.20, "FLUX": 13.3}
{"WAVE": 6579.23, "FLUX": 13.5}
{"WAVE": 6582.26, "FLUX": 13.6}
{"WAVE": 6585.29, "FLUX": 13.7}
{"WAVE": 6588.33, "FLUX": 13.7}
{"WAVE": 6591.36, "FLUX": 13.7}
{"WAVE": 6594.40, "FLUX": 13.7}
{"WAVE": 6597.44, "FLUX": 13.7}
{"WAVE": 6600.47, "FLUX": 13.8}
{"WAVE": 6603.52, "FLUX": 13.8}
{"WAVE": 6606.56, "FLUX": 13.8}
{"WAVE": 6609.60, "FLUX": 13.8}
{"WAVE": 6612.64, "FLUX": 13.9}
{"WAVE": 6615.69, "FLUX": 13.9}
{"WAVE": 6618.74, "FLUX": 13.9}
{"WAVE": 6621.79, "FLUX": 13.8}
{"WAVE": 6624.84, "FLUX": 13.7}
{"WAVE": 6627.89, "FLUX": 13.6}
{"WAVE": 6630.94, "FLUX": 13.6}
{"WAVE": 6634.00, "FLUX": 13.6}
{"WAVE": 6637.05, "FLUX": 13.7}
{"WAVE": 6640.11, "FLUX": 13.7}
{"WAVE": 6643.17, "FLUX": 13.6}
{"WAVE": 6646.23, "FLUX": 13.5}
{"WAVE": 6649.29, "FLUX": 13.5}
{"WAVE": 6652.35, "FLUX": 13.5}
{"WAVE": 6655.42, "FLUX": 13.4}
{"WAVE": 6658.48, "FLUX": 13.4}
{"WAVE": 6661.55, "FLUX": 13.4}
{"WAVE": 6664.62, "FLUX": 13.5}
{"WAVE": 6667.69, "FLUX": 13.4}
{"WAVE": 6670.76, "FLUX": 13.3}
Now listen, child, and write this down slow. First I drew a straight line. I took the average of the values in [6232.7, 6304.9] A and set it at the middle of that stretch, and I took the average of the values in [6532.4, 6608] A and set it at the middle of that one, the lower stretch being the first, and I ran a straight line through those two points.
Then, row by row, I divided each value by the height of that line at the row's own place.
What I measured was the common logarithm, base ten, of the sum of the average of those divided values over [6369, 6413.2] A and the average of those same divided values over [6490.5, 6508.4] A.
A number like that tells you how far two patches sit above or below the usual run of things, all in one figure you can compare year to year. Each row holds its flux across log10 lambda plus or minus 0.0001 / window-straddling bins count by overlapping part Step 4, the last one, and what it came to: 0.3007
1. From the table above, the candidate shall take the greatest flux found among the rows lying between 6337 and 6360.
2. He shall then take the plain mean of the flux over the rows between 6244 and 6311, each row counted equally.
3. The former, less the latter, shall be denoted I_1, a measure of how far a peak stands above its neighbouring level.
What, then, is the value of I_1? 0.23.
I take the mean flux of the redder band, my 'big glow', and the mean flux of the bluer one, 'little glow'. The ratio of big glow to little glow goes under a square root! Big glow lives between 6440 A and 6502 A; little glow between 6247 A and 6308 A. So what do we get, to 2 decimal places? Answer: 1.00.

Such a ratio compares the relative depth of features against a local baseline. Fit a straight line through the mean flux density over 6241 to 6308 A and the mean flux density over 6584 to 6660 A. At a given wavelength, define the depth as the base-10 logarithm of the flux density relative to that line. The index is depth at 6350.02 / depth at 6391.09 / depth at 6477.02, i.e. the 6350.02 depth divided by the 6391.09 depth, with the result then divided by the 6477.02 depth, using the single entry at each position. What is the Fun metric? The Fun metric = 53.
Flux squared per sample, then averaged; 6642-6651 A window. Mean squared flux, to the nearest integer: 183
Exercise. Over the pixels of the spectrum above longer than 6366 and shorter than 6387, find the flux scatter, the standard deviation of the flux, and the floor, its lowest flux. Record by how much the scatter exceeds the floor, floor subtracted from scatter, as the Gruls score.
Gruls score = -13.7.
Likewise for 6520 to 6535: -13.4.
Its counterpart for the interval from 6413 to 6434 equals -13.9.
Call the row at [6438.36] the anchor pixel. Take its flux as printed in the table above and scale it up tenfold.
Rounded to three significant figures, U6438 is 135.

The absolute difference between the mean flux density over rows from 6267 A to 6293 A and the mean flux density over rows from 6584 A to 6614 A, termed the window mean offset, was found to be 0.15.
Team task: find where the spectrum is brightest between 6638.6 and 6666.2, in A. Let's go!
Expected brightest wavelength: 6640.11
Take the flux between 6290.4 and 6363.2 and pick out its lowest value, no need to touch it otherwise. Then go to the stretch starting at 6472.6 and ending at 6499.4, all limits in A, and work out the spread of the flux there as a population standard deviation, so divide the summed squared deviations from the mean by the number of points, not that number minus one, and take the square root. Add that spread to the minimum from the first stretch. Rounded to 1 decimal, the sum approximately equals 13.8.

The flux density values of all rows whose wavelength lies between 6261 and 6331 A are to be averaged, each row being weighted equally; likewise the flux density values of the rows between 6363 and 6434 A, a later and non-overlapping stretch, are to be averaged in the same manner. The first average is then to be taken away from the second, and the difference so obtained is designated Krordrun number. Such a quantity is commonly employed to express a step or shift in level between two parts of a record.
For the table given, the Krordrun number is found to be 0.17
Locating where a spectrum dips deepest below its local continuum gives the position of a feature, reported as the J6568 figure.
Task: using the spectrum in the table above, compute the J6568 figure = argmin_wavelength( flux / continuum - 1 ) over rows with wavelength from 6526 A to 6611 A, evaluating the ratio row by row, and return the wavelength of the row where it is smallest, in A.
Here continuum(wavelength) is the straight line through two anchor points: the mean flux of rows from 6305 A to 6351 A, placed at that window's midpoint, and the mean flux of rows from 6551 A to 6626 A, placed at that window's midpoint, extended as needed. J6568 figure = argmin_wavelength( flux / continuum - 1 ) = 6561.08 A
